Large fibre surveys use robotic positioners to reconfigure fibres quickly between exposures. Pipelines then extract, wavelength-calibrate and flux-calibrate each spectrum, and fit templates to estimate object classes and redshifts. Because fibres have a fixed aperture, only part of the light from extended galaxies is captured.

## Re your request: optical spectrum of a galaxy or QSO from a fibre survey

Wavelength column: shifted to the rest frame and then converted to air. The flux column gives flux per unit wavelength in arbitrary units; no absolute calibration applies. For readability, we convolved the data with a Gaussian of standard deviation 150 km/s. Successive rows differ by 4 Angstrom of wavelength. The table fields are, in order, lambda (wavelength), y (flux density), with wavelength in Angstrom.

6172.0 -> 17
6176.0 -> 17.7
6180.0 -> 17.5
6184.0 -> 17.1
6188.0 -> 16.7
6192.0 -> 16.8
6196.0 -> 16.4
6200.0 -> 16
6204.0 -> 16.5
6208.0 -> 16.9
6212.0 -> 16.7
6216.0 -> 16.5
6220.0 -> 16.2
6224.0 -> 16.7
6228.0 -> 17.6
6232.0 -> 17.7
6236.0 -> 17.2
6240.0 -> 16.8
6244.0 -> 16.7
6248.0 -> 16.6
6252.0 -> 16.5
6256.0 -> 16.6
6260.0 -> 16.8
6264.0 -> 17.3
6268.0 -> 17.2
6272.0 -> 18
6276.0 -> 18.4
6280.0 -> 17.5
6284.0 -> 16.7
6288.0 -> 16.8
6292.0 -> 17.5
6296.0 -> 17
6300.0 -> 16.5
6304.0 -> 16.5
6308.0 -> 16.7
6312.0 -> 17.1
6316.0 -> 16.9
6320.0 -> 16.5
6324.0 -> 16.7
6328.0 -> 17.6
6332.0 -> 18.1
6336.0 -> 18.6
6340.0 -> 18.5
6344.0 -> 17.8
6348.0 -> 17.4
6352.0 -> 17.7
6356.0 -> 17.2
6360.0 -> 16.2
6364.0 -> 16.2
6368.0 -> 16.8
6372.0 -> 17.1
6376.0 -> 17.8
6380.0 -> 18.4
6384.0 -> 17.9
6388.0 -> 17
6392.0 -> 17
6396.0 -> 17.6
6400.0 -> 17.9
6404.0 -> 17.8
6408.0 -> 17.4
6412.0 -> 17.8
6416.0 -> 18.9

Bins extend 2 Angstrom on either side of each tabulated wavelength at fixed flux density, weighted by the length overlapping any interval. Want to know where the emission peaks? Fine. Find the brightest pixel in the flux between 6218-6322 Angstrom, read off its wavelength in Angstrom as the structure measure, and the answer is 6276.0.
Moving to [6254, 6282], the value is 6276.0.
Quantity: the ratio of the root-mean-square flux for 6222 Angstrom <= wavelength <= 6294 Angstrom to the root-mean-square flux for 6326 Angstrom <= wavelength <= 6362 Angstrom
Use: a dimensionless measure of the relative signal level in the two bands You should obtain 0.97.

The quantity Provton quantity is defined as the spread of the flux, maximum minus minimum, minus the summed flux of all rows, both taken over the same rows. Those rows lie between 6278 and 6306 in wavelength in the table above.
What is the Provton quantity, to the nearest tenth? -117.5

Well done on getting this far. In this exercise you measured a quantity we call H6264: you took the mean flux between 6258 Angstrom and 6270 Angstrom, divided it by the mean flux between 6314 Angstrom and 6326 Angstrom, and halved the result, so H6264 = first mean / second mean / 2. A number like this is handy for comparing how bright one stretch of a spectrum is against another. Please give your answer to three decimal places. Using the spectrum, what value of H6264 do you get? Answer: 0.512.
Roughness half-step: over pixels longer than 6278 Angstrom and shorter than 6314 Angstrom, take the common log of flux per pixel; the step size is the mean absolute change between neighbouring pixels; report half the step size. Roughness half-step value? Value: 0.0051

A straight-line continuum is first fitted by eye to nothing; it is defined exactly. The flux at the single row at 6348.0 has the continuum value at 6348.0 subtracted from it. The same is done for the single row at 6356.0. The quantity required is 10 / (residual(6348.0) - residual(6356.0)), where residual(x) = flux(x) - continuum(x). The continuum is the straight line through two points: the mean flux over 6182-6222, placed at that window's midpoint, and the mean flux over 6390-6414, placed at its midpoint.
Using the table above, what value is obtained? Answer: 42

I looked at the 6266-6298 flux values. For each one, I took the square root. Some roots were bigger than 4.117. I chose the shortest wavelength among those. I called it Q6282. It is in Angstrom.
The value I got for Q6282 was 6268.0 Angstrom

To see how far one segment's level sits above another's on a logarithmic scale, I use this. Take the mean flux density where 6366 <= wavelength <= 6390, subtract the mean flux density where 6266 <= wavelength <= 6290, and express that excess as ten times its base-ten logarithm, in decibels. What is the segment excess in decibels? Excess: -12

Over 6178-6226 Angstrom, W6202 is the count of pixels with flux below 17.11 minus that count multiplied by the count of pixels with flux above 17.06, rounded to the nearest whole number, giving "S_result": -11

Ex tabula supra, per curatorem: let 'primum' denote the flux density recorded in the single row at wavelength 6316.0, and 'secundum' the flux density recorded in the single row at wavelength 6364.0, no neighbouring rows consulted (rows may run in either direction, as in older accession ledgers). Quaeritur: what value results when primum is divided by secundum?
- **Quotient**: 1.04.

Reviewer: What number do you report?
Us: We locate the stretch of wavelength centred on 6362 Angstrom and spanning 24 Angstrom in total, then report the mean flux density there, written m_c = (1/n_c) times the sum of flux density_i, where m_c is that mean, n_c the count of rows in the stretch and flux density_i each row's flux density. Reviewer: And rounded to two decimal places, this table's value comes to 16.87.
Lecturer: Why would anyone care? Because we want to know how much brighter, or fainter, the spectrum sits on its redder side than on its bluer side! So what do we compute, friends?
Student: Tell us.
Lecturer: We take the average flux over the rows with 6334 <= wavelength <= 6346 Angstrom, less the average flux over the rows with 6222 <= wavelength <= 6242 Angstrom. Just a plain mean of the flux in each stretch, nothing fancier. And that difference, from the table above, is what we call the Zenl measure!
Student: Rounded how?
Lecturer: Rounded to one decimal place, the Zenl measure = 1.1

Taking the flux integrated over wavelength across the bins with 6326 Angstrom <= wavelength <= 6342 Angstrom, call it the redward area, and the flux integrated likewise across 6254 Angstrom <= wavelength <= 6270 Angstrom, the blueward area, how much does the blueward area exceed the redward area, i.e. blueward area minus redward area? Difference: -20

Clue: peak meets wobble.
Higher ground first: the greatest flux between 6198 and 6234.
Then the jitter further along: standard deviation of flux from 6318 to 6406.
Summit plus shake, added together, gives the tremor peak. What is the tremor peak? 18.4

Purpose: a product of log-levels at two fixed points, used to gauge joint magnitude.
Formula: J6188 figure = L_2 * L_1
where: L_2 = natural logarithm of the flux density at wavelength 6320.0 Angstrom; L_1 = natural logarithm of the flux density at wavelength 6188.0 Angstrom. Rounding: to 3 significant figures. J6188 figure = 7.89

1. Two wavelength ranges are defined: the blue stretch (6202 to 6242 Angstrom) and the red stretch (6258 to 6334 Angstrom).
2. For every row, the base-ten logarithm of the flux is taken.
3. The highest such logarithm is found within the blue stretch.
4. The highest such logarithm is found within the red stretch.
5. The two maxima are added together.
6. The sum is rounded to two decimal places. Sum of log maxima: 2.51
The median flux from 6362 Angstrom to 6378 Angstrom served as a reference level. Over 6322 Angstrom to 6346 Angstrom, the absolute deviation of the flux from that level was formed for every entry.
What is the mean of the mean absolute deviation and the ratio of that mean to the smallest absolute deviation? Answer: 2.5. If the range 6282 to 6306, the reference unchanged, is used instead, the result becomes 3.3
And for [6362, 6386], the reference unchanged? 2.7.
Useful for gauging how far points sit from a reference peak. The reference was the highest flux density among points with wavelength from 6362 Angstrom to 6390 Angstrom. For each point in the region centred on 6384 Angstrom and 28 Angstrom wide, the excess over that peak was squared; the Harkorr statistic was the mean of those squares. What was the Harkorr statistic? 1.0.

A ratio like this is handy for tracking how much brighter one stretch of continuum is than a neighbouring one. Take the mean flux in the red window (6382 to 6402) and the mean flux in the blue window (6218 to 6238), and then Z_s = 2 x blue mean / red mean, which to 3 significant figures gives 1.95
